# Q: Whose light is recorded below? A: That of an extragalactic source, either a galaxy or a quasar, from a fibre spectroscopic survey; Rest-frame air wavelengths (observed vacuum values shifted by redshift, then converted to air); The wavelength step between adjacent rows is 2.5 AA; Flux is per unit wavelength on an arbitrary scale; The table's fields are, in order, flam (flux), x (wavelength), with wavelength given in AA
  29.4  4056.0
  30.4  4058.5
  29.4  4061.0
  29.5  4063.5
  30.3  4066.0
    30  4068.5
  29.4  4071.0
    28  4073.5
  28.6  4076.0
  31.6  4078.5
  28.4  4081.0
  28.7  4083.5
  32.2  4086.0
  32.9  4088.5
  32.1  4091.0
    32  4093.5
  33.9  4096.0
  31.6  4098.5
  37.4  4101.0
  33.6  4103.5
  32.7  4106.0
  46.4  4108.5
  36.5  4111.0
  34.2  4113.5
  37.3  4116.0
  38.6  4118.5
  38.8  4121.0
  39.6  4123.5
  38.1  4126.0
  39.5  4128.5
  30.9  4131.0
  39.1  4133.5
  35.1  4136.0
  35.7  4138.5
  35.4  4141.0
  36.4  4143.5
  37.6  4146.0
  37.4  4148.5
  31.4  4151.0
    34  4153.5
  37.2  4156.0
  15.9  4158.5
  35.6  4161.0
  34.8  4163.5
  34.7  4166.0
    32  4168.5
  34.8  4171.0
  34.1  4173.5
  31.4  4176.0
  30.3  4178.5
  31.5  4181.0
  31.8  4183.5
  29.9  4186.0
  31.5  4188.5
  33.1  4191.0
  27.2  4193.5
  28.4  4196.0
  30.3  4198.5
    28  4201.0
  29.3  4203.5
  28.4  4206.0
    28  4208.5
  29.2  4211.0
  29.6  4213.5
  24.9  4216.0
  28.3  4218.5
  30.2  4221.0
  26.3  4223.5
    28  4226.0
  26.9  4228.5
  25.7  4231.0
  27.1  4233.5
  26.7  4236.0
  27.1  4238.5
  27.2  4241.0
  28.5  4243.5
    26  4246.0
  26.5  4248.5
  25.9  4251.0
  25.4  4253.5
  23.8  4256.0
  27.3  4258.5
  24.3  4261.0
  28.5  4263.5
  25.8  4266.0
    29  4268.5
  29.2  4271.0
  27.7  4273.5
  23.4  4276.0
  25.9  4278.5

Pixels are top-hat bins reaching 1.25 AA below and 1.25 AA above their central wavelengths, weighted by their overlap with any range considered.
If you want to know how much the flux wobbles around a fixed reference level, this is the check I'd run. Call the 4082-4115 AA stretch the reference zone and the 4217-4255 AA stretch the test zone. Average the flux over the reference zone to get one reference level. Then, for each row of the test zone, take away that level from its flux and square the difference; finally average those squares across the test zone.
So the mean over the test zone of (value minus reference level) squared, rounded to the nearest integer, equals 52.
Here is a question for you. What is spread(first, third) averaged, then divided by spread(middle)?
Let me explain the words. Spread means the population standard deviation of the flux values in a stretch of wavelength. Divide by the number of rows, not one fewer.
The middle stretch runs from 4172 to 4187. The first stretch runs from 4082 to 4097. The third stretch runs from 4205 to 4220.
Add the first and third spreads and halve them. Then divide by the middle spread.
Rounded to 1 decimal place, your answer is 1.2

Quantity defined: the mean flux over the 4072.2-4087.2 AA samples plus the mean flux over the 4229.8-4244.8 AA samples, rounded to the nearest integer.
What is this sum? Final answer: 57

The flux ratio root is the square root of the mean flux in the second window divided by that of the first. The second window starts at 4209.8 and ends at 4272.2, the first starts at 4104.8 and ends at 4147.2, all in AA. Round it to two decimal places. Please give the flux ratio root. 0.85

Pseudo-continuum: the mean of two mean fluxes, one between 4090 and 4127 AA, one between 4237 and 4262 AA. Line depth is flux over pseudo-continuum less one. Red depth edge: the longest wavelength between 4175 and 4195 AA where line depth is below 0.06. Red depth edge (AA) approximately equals 4193.5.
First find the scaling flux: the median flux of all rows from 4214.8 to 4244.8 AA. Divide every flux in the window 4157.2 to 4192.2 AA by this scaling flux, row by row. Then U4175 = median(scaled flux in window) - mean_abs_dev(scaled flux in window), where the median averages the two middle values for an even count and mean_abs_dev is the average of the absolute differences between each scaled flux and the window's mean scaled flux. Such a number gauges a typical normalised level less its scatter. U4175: 1.08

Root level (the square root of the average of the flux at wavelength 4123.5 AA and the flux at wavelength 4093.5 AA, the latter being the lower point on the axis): 5.98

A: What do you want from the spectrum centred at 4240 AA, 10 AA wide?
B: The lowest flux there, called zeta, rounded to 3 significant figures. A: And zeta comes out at 26.7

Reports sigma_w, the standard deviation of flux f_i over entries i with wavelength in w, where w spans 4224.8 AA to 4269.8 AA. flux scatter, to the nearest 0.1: 1.4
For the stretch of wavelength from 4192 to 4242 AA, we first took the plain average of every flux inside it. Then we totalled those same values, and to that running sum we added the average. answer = 585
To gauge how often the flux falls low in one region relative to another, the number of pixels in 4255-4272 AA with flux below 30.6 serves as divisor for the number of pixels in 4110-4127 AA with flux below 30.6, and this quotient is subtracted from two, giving 2.00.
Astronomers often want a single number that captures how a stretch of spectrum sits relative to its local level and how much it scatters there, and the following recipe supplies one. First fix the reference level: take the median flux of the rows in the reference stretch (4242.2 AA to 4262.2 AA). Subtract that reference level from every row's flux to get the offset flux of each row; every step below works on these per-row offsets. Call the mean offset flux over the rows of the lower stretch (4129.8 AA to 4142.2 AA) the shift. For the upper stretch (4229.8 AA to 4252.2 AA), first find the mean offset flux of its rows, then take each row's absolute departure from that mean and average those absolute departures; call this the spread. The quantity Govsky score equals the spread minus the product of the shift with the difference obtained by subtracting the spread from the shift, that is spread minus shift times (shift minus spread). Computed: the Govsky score -80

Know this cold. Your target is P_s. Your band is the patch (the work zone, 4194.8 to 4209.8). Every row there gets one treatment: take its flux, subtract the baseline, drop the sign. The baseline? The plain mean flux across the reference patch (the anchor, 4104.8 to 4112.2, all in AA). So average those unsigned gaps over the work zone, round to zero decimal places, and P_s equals 10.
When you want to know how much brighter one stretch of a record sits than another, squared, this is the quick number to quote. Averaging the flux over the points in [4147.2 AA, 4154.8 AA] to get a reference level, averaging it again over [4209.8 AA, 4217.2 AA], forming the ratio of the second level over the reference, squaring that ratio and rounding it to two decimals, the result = 0.66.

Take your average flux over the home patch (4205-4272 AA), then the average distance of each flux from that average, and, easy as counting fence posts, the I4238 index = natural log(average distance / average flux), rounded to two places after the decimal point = -3.01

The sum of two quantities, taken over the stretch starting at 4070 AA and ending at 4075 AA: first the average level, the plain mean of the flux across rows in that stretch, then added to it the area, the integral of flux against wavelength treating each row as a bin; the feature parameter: 172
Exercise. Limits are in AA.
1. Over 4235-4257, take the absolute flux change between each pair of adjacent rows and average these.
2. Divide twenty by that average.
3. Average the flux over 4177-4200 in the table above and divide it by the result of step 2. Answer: 1.4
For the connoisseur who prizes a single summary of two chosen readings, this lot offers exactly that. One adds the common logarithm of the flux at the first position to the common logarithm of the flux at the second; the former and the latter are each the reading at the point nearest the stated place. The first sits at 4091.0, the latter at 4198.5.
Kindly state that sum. 2.99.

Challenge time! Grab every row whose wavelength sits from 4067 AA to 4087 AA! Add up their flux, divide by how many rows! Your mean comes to 30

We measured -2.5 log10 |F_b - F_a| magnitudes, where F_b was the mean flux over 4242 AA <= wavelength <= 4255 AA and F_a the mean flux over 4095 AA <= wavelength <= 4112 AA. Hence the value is -2.5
